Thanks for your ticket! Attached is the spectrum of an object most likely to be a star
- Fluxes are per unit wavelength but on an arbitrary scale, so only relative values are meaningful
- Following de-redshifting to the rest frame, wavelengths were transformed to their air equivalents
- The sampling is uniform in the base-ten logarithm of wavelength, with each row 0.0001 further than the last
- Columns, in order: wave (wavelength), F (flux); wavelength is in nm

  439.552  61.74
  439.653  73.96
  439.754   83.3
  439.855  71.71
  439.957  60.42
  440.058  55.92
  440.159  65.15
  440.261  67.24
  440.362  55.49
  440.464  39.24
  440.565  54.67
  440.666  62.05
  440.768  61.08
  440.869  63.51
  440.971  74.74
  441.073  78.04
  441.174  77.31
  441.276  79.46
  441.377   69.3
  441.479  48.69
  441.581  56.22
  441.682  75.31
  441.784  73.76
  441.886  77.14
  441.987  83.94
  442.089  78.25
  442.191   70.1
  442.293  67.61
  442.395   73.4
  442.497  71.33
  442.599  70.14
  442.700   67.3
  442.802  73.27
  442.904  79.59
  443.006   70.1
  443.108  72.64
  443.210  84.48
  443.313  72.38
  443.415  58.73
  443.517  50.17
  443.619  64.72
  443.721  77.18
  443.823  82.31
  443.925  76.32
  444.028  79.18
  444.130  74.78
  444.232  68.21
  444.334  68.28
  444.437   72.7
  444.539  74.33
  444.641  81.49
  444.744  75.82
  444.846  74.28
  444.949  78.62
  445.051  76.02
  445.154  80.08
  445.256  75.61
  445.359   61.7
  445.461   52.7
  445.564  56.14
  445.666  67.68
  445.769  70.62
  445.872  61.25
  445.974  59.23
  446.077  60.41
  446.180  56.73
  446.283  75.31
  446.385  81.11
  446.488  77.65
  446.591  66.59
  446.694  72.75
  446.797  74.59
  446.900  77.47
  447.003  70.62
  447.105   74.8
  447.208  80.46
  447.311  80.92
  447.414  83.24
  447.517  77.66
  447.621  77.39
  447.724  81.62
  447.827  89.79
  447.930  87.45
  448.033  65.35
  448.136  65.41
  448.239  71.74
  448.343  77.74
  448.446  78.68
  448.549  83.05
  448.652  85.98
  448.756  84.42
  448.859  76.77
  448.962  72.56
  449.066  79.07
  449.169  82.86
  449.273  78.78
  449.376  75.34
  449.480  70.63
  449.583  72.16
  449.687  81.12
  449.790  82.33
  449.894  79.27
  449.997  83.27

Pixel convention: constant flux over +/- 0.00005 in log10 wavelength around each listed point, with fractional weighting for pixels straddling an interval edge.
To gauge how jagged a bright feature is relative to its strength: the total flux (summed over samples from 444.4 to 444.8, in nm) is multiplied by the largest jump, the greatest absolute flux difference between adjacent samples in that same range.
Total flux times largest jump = 2179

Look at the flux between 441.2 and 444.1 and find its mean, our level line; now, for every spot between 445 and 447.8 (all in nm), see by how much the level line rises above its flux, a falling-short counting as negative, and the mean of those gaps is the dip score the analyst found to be 0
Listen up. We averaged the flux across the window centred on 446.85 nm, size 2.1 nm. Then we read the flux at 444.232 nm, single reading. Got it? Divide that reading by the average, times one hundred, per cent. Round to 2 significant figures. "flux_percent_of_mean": 92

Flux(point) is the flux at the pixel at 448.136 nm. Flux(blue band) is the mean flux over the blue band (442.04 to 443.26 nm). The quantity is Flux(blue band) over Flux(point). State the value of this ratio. 1.119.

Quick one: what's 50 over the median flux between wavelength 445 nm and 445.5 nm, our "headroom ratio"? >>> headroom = 0.661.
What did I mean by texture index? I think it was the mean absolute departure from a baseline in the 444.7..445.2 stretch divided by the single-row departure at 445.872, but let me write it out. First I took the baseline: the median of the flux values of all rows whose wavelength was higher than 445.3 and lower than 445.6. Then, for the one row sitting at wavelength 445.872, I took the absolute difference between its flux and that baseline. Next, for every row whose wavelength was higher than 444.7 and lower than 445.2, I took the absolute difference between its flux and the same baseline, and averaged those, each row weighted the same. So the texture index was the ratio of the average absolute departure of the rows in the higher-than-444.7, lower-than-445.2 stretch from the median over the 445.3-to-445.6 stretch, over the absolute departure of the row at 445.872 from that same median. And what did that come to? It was 4.1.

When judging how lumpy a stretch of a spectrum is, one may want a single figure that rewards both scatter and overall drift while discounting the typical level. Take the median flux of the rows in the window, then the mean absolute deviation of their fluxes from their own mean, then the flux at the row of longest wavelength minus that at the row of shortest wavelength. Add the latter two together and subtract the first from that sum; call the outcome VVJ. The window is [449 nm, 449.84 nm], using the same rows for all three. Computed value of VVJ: -72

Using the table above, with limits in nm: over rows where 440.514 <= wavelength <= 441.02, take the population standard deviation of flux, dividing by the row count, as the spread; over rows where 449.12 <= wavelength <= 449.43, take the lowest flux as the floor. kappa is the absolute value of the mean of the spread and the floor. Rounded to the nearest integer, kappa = 41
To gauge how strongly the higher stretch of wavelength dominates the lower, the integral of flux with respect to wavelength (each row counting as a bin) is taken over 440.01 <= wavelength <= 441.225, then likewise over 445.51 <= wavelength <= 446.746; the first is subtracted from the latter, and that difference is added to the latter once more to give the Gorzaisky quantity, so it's 89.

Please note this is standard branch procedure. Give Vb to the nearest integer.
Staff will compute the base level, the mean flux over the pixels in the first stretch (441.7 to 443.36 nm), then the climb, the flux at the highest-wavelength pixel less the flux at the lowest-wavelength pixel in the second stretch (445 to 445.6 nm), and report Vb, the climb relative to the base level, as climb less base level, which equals -94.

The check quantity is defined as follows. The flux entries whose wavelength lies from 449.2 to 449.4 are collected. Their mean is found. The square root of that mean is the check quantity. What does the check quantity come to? 8.8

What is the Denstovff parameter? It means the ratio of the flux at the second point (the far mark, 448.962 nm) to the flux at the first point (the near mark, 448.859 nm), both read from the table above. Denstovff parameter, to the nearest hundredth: 0.95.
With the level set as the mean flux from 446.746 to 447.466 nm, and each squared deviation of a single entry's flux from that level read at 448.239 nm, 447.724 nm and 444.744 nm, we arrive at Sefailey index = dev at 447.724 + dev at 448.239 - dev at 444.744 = 47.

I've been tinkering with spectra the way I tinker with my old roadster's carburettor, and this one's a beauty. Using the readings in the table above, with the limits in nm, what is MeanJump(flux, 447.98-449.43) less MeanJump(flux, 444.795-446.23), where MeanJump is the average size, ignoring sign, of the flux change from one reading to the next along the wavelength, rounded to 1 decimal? -1.6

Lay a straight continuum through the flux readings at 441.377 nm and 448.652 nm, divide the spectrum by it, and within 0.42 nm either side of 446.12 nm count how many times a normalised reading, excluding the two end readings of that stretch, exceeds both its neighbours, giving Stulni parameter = 2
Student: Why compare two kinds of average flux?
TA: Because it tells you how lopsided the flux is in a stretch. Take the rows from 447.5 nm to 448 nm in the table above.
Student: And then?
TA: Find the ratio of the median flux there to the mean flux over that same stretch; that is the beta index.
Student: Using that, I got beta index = 0.99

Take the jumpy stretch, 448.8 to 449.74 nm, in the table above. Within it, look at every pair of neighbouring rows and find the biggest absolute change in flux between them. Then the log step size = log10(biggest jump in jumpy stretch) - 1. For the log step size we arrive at -0.05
